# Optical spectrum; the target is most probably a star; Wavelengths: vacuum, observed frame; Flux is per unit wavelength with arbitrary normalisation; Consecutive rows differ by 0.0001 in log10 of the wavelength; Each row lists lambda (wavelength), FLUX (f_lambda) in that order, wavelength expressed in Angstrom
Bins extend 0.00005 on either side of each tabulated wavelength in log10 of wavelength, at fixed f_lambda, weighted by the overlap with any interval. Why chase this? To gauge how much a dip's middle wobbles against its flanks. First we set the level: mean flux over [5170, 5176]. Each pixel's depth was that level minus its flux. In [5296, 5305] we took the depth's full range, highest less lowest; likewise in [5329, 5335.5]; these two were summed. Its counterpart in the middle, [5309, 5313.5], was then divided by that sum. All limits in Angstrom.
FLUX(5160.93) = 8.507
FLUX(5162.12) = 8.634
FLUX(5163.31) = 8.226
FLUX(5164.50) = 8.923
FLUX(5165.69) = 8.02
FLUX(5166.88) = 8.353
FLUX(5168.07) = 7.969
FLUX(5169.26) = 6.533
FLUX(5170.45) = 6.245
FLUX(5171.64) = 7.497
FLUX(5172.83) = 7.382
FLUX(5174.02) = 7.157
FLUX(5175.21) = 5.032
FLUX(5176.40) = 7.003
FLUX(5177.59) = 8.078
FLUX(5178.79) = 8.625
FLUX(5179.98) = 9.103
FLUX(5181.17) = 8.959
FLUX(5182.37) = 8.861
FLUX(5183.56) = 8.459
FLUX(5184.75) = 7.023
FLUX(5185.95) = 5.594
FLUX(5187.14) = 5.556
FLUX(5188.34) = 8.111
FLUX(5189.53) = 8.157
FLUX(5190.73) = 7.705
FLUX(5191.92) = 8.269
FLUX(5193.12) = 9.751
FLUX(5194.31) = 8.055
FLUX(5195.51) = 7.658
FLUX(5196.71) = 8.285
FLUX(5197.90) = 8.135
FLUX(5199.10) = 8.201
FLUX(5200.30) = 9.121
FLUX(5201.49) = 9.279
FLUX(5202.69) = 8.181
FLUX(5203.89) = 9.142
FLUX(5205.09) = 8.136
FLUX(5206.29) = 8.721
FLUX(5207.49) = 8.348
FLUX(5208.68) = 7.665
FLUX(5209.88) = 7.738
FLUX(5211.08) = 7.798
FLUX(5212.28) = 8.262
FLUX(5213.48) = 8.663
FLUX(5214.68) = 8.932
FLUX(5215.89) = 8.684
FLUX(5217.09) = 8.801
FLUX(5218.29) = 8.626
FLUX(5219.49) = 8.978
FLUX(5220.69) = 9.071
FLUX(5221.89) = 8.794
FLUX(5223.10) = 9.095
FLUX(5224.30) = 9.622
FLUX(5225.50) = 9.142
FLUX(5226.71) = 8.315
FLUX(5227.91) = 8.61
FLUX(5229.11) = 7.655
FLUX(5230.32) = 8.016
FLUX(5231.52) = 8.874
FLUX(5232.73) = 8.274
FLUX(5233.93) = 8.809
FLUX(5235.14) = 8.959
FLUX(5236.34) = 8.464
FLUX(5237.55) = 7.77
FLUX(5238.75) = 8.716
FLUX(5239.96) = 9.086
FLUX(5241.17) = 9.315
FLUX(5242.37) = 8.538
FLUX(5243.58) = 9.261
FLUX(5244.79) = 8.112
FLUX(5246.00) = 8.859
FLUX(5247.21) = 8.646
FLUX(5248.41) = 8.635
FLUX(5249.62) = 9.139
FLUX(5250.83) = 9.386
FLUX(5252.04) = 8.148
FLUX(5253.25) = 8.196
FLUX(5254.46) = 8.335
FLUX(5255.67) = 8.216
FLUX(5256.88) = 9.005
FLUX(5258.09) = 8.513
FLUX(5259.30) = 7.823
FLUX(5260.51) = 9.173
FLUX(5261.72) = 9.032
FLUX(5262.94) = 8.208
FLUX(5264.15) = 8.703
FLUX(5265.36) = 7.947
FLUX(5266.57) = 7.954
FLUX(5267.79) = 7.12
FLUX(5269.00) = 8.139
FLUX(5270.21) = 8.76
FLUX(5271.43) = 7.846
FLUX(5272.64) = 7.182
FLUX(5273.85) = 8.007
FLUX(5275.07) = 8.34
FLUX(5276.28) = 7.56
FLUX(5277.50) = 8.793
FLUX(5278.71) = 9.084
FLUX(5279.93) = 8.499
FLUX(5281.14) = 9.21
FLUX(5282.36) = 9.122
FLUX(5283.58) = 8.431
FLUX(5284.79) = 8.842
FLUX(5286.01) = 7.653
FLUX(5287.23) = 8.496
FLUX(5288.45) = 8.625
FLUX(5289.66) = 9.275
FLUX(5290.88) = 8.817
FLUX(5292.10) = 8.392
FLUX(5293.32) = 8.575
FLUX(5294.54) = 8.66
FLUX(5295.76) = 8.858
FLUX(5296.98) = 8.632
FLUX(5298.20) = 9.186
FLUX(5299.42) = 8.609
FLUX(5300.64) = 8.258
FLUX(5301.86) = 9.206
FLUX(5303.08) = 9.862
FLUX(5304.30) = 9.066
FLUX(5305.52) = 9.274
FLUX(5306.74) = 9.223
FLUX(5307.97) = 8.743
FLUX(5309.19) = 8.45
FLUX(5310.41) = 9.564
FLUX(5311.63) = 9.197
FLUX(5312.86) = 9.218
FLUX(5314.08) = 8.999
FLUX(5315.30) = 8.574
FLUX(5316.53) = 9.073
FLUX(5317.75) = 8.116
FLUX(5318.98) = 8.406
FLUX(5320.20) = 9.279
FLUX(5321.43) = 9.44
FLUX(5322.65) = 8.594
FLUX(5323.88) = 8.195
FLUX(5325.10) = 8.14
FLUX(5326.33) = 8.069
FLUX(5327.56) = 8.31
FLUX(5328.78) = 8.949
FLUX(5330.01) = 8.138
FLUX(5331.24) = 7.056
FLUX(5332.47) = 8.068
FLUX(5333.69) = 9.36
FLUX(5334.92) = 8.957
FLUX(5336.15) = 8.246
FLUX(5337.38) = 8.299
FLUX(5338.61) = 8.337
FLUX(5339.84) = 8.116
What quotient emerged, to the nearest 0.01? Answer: 0.29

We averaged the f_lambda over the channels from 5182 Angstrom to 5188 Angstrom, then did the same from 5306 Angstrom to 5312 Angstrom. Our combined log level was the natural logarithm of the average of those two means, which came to 2.09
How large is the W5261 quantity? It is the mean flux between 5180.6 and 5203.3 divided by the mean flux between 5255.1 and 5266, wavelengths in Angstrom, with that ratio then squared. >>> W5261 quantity 0.90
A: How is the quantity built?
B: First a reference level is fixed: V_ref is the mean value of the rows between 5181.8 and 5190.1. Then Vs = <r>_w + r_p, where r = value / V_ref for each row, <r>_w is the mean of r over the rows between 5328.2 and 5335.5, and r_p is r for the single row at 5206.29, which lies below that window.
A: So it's 2.32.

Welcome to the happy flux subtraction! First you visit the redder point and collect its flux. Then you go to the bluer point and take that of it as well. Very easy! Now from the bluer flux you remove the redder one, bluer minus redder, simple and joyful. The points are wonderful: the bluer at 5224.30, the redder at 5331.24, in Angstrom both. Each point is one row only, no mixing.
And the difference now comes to 2.6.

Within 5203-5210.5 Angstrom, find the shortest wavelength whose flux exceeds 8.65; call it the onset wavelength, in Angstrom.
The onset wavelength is 5203.89 Angstrom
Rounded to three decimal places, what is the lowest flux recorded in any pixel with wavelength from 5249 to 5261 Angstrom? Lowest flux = 7.823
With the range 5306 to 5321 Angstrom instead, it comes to 8.116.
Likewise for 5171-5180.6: 5.032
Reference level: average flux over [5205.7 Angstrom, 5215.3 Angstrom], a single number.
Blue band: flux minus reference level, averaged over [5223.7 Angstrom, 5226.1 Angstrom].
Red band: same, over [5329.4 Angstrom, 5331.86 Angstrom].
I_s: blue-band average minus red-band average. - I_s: 1.8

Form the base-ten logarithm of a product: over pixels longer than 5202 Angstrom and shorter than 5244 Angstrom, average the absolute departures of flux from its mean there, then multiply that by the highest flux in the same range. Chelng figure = 0.6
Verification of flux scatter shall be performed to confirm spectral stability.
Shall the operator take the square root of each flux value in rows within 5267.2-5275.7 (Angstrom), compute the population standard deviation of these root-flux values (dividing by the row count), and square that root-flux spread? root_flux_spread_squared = 0.0097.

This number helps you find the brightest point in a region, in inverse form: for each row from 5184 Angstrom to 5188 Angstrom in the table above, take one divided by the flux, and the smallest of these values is 0.142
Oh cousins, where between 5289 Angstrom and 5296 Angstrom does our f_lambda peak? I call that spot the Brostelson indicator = 5289.66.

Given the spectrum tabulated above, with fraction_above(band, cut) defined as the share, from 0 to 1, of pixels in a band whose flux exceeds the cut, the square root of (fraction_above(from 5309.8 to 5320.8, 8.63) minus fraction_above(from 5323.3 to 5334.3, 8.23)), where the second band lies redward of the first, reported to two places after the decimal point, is 0.58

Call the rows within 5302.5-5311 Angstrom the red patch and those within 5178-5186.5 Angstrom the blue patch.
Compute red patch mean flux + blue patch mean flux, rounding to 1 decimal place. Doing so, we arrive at 17.3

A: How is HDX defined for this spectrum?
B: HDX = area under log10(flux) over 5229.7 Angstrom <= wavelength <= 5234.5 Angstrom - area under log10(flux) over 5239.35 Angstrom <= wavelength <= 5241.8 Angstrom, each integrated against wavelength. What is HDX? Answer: 2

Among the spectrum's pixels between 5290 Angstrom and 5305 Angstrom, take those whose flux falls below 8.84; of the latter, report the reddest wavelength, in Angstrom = 5300.64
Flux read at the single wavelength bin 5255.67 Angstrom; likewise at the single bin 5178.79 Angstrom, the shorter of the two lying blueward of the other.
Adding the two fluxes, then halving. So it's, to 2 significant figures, 8.4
